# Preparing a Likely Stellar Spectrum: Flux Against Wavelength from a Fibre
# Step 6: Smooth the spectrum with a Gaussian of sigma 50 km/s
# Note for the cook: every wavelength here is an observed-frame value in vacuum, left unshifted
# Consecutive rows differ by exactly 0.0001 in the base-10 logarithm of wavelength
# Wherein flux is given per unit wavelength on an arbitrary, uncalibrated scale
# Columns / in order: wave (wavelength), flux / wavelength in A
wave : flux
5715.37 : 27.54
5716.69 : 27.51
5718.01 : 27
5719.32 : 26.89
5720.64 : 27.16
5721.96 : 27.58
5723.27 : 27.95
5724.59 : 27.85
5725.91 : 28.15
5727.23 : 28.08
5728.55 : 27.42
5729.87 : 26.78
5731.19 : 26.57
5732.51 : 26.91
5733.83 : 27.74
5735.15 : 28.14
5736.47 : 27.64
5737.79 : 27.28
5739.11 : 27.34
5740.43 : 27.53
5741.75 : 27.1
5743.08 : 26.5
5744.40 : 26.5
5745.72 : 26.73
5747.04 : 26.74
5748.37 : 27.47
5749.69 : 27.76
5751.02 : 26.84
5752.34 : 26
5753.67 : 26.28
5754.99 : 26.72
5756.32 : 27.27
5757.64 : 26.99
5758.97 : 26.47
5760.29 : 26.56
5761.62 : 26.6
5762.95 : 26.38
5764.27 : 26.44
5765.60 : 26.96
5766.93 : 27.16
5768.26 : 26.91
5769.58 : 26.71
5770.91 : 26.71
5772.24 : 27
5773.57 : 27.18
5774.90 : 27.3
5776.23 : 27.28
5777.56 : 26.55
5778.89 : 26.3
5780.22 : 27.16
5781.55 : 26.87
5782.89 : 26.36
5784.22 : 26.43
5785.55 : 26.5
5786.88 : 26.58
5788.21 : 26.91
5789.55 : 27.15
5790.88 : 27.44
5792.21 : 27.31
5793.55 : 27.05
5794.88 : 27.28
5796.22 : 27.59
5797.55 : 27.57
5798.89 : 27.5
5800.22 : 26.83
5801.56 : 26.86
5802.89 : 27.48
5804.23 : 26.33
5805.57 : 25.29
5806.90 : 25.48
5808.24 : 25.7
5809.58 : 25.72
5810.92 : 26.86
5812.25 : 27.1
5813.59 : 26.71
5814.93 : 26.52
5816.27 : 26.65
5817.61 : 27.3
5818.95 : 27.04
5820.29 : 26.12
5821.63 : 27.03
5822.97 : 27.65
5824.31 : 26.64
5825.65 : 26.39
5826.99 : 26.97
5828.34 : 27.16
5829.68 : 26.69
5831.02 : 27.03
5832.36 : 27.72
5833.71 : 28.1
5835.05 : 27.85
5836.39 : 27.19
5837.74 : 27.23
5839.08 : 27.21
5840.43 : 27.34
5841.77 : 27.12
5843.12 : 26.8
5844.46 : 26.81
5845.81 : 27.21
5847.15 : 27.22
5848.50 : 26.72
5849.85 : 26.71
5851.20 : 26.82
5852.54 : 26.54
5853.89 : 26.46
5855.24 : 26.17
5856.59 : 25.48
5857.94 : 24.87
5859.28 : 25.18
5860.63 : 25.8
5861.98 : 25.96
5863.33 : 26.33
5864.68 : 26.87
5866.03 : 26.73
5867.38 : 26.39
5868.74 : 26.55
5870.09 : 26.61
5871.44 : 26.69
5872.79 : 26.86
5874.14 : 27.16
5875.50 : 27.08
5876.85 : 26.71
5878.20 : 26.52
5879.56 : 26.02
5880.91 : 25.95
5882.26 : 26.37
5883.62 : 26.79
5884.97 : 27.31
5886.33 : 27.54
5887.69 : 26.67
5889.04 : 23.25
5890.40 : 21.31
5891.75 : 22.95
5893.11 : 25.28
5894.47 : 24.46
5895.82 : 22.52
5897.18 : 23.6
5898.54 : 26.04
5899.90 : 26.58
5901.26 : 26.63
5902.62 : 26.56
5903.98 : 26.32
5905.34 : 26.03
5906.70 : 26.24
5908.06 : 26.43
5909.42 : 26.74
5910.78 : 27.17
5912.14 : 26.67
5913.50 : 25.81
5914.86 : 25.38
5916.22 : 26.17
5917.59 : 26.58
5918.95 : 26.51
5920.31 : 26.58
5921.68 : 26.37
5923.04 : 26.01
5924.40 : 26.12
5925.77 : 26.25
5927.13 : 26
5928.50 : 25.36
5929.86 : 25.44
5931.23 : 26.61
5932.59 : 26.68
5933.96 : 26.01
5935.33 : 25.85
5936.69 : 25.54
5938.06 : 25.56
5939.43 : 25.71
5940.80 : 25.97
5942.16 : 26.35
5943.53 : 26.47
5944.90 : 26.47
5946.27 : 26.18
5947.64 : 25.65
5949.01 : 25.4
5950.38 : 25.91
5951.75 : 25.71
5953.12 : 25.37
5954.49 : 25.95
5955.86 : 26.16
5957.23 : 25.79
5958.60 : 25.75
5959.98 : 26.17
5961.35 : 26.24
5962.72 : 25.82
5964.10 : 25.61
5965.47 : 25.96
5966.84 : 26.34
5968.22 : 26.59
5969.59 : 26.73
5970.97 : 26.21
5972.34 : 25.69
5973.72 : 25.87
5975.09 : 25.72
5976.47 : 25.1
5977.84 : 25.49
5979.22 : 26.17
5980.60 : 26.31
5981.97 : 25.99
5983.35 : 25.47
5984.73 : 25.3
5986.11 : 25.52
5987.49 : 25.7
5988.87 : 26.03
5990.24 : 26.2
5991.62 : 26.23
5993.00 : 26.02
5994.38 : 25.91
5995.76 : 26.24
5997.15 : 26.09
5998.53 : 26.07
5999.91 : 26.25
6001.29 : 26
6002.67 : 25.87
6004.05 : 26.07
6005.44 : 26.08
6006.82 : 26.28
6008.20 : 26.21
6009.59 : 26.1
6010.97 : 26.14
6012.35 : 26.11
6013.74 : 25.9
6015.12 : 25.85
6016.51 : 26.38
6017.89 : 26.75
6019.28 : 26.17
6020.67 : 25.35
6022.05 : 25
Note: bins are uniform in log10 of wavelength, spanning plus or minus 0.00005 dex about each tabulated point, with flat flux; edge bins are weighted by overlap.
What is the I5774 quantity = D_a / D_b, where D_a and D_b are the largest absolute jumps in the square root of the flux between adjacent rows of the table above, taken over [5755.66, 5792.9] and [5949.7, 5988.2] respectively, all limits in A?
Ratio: 1.24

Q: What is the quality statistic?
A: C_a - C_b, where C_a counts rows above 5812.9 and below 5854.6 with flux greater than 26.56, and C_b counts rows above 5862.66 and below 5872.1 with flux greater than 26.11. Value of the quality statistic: 19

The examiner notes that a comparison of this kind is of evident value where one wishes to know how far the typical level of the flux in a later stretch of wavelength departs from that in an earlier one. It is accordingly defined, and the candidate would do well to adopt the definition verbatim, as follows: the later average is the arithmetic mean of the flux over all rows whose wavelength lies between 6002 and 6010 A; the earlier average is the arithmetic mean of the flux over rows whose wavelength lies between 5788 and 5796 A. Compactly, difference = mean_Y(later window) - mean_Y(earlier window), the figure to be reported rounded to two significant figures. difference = -1.1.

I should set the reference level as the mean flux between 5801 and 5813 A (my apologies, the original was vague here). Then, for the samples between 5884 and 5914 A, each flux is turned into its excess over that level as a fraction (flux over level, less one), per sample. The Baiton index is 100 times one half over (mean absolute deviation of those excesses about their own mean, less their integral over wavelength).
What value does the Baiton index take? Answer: 54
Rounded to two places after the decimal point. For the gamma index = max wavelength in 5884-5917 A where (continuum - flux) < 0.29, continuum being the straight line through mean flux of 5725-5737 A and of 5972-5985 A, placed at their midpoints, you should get 5916.22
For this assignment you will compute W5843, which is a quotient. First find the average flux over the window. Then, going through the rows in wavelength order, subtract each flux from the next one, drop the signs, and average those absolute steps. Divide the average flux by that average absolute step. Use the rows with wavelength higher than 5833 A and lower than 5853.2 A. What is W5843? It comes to 128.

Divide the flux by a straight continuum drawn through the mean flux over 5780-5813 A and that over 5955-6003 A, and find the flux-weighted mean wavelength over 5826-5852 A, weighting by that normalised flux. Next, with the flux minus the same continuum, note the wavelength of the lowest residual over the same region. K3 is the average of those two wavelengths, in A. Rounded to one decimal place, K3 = 5834.4 A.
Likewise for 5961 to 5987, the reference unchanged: 5975.1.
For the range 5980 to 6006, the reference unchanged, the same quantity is 5988.9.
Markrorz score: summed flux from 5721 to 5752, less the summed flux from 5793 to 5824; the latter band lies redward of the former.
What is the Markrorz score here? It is 13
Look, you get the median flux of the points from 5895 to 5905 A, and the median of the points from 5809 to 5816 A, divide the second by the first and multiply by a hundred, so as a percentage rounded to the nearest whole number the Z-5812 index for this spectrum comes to 101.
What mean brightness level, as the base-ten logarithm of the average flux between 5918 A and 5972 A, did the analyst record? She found 1.42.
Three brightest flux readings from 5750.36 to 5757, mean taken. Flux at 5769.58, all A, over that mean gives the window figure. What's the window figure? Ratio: 0.991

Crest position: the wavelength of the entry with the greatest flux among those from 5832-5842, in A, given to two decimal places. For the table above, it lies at 5833.71 A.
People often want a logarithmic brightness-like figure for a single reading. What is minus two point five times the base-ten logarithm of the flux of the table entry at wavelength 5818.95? -3.58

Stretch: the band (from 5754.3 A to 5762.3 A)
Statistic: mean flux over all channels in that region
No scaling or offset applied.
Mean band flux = 26.8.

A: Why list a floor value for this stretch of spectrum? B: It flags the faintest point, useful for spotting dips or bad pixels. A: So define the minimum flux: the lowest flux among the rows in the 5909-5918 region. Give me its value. 25.38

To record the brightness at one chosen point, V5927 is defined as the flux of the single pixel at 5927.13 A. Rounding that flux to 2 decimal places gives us 26.00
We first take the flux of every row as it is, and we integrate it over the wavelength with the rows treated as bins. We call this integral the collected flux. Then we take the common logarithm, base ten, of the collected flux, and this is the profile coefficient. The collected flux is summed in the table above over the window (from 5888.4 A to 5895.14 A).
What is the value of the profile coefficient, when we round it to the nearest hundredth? 2.20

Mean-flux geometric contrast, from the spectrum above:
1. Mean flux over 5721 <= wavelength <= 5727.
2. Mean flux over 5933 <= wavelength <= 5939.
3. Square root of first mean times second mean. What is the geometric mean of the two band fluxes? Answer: 26.8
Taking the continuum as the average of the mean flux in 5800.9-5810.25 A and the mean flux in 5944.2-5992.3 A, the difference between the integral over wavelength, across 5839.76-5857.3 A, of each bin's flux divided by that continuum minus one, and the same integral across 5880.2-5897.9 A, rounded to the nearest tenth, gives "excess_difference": 1.2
